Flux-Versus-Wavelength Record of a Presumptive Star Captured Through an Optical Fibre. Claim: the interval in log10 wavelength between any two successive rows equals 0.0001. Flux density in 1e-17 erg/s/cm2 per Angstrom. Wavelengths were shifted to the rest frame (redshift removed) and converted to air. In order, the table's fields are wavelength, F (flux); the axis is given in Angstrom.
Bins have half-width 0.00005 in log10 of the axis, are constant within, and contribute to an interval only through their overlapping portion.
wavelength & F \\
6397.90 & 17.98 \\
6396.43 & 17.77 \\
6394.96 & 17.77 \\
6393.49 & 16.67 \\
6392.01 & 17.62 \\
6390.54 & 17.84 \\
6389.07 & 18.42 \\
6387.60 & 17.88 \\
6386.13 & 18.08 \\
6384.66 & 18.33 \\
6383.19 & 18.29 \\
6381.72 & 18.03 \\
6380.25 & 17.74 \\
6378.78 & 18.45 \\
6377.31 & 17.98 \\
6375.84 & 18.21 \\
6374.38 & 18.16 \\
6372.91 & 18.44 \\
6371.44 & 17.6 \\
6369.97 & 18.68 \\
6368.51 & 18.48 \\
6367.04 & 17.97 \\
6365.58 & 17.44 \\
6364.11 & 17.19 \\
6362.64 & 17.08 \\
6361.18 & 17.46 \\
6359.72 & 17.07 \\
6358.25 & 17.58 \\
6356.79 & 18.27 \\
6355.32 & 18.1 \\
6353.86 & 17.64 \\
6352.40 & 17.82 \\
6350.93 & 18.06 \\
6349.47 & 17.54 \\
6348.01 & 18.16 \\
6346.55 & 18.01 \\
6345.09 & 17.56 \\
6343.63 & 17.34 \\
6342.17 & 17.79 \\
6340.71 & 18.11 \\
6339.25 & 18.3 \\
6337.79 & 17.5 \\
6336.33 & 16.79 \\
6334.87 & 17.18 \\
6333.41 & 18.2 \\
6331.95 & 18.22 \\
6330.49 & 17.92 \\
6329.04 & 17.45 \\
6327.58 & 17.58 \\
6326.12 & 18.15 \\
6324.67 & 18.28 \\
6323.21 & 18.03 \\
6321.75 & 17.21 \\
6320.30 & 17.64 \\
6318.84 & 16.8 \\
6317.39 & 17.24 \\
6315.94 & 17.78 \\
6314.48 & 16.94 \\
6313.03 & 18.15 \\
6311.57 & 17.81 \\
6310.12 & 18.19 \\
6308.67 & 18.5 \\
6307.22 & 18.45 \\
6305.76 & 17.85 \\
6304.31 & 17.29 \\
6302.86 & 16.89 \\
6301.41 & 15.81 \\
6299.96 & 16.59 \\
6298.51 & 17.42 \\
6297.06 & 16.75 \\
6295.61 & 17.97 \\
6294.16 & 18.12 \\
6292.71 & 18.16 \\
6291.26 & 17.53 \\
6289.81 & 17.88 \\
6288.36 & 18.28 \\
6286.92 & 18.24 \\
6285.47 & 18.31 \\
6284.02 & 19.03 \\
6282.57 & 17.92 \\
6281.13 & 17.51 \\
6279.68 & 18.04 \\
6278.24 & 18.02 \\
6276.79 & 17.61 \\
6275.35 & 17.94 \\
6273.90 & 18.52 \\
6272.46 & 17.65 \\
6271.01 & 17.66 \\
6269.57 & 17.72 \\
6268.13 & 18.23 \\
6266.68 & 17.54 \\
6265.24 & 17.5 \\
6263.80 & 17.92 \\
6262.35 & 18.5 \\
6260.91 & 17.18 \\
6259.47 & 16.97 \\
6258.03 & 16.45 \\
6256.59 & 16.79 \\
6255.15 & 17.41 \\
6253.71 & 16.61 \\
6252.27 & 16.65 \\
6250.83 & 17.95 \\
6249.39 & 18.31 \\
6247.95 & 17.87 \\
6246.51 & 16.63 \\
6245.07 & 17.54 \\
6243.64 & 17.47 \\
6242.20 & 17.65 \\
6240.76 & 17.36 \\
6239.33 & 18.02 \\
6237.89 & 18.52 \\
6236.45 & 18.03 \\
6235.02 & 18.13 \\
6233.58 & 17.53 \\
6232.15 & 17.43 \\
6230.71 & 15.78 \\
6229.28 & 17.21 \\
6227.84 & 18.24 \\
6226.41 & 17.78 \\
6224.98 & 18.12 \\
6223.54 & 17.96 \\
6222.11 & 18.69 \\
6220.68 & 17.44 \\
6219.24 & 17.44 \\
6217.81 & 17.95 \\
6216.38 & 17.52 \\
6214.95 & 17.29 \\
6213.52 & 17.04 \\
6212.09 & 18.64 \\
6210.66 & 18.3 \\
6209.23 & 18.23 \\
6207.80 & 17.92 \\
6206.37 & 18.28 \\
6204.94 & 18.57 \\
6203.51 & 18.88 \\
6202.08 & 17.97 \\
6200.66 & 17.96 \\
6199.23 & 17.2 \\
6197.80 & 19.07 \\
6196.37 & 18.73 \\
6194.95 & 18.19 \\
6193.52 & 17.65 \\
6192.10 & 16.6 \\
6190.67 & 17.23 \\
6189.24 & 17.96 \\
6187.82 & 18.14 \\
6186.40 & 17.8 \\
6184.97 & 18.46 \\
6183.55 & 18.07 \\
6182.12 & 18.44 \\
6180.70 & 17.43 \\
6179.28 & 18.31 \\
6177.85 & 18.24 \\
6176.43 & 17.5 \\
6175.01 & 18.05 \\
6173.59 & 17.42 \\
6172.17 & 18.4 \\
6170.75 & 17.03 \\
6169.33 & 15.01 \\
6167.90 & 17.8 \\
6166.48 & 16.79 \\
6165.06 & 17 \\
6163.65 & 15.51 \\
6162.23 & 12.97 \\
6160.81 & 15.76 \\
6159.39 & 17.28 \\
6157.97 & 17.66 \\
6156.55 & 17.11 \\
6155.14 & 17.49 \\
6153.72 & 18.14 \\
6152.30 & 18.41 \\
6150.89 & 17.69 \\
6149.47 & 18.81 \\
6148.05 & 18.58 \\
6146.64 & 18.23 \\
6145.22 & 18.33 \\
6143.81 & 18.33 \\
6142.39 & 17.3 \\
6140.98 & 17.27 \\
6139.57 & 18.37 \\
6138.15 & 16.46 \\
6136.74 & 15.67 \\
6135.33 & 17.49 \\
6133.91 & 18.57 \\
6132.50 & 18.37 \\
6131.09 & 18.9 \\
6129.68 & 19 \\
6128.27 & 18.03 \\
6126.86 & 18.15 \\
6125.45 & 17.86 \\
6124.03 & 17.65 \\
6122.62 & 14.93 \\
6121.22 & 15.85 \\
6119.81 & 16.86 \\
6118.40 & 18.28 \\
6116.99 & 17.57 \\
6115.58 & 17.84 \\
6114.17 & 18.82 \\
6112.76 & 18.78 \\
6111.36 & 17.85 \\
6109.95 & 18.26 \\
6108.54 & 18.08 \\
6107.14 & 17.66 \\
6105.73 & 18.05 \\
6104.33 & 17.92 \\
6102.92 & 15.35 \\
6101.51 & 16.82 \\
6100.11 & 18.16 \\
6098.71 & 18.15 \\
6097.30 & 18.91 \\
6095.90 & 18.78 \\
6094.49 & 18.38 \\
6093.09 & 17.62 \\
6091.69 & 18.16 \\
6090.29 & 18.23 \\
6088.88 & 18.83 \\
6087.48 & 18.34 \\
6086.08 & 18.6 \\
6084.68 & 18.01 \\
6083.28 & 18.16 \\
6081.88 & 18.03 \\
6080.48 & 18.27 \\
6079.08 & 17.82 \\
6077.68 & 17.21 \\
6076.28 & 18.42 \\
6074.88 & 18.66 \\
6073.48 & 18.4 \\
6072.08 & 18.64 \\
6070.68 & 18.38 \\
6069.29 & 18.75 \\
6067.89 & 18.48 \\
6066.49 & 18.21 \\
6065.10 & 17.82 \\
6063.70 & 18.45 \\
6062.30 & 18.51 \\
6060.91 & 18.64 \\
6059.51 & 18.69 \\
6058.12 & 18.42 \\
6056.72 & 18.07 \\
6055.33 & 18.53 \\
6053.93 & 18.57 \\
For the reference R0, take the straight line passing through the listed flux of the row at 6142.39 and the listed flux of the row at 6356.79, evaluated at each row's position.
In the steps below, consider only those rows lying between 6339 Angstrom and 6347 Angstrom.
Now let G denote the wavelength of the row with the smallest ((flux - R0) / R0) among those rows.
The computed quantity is 6343.63 Angstrom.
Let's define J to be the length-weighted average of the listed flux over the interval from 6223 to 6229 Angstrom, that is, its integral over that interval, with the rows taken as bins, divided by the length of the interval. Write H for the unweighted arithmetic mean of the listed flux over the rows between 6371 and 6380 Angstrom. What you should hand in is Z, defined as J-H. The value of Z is -0.19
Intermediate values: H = 18.1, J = 18.0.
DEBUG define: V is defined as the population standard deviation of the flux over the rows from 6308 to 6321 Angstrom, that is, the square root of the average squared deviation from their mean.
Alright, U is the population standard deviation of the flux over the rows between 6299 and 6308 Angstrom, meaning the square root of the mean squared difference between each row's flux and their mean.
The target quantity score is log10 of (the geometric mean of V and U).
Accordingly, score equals -0.2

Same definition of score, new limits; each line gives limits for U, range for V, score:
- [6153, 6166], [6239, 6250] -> -0.1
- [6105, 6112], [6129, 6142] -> -0.3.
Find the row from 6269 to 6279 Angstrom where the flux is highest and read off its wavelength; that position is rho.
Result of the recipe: 6273.90 Angstrom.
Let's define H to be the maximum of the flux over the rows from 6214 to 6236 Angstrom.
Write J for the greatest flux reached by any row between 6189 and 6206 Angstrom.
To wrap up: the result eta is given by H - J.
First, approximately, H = 18.69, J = 19.07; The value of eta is -0.4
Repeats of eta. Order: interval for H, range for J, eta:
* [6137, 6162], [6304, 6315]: 0.3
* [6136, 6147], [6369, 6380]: -0.3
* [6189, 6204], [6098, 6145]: 0.1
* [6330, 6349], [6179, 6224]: -0.8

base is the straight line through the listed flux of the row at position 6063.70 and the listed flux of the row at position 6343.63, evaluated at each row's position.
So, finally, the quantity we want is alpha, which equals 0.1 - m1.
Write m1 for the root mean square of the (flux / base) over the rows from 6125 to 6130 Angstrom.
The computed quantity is -0.904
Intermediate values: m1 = 1.00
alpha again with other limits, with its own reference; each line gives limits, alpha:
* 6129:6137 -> -0.892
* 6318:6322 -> -0.888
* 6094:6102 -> -0.894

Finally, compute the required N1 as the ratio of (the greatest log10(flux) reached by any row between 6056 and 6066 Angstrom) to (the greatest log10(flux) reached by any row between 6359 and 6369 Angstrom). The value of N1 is 1.00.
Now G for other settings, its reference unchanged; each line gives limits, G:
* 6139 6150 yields 6140.98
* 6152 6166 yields 6162.23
